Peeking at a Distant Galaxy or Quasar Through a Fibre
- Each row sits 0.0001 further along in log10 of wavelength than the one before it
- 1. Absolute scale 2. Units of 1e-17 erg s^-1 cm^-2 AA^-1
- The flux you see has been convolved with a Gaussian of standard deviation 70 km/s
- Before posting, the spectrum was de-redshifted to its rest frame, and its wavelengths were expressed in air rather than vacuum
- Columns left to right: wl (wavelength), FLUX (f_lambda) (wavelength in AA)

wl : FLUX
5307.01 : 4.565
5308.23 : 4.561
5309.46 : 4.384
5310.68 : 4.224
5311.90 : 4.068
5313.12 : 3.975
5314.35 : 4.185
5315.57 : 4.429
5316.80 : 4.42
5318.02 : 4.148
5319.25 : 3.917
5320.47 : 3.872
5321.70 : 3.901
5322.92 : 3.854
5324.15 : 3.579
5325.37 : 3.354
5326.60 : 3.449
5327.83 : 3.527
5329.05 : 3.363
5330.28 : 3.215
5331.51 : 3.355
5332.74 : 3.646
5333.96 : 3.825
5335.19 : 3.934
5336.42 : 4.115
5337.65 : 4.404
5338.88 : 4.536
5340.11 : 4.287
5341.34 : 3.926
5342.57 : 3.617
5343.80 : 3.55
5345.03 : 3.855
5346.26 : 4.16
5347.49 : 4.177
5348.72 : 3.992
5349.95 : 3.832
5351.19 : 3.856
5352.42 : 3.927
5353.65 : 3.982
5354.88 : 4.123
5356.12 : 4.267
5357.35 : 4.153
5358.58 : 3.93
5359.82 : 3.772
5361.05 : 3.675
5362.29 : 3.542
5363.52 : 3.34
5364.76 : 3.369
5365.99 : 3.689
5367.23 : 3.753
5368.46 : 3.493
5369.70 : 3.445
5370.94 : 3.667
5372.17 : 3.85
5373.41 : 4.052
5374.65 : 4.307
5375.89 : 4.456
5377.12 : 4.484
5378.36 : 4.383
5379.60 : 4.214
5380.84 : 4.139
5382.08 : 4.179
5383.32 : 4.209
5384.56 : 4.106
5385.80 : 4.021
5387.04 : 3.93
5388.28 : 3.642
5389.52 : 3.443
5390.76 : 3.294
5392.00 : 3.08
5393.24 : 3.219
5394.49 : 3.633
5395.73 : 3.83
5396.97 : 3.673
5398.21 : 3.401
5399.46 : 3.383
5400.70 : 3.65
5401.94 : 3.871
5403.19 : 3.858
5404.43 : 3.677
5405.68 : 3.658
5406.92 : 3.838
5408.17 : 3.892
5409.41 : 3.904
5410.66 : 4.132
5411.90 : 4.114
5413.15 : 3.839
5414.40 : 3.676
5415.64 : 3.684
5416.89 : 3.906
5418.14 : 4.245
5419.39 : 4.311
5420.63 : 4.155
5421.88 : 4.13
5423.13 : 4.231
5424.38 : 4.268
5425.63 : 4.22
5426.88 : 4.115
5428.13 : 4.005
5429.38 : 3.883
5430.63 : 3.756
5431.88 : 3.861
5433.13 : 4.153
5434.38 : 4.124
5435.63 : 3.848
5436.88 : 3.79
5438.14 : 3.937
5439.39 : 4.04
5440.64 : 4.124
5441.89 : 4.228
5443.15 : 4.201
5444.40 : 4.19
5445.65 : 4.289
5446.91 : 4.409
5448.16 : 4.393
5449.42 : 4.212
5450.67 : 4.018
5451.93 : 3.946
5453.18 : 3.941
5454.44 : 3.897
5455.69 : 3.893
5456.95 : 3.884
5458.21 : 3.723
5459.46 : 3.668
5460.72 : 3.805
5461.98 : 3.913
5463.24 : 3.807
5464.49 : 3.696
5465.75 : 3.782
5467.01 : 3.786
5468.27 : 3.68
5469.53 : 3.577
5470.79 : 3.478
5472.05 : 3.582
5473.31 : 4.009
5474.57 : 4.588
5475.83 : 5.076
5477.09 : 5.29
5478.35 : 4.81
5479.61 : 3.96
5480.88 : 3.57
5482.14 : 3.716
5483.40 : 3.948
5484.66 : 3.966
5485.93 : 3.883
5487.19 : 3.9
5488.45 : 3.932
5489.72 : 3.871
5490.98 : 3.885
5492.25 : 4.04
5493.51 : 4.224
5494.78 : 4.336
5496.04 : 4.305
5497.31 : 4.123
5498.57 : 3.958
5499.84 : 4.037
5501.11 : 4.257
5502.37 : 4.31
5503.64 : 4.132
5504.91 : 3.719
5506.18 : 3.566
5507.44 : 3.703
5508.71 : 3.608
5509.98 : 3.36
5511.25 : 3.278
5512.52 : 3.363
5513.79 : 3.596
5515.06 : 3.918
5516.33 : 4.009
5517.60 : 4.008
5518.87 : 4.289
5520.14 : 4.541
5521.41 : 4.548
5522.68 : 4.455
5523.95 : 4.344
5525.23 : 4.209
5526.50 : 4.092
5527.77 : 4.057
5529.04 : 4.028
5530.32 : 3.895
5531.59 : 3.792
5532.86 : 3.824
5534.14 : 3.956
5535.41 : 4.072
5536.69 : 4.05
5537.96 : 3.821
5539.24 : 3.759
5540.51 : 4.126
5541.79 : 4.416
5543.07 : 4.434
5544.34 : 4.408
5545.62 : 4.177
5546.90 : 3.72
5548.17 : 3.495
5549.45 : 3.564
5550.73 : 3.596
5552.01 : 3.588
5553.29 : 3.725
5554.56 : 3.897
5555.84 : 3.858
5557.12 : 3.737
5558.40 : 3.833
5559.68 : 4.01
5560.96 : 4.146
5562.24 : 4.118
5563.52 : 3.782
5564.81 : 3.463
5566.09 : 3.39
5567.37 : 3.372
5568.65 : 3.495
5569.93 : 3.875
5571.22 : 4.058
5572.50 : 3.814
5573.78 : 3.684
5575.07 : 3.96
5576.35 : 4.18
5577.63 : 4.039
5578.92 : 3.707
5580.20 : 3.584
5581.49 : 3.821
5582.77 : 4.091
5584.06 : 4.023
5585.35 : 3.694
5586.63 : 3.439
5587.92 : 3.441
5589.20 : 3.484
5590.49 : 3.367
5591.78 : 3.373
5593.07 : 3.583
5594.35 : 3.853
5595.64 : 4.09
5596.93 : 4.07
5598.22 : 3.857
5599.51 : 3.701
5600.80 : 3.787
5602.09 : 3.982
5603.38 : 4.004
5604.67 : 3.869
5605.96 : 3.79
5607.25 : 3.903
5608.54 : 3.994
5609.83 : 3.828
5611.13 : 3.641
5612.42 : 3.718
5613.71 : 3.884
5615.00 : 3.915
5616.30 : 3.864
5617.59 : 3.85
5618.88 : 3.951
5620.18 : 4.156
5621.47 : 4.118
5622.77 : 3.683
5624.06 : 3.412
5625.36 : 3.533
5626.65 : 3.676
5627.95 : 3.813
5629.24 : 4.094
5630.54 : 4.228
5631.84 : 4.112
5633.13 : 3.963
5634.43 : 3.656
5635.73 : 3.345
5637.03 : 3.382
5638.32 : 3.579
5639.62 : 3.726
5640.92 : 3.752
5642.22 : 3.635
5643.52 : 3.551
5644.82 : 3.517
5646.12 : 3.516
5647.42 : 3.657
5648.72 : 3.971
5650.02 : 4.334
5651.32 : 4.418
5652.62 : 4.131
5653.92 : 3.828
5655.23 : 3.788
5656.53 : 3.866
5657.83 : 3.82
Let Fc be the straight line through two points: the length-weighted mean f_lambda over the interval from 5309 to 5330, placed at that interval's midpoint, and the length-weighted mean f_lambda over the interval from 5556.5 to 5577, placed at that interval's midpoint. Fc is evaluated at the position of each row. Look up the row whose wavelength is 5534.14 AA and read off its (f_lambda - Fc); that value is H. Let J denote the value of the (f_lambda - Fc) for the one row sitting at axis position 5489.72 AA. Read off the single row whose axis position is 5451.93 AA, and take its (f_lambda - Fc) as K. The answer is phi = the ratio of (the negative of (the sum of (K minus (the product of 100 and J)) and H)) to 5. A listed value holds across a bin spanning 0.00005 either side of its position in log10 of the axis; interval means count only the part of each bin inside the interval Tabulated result 0.6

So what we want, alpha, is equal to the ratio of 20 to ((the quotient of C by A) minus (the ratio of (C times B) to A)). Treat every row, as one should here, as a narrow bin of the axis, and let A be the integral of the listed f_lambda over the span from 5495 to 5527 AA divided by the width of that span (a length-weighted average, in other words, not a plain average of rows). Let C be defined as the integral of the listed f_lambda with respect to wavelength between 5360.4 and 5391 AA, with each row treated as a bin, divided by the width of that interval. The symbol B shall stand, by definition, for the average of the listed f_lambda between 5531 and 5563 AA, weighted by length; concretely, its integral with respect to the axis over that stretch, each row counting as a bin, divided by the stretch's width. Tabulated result -7.0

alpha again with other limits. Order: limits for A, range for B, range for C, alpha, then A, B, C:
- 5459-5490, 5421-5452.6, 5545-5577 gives -6.8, 3.97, 4.10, 3.78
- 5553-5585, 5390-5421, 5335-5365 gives -7.1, 3.83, 3.75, 3.94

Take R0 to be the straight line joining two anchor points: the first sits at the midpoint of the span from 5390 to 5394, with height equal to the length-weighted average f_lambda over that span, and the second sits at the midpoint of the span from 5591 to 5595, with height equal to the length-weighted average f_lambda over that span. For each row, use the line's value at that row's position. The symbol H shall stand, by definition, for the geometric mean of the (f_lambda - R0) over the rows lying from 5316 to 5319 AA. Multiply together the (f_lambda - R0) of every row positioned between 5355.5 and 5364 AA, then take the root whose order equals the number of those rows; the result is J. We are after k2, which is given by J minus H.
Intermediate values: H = 1.2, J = 0.57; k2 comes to -0.63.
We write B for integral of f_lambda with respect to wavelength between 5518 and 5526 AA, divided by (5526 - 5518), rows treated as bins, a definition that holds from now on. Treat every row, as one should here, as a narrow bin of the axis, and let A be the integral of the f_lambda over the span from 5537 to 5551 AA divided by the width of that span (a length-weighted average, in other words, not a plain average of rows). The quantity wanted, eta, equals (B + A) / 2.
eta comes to 4.17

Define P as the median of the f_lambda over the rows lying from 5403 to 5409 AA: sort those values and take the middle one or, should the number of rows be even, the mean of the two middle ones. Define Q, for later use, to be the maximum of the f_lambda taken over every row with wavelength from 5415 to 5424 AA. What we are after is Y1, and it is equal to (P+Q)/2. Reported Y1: 4.07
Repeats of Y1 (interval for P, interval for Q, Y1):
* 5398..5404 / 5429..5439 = 3.90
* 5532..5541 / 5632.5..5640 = 3.96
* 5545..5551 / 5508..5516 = 3.76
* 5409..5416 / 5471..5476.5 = 4.47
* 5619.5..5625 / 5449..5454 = 4.06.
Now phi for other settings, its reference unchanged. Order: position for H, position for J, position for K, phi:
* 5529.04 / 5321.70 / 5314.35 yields -0.2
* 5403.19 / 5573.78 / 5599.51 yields -2.4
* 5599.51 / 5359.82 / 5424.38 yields -2.4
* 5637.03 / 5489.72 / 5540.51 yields 0.7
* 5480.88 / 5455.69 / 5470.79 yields 0.9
